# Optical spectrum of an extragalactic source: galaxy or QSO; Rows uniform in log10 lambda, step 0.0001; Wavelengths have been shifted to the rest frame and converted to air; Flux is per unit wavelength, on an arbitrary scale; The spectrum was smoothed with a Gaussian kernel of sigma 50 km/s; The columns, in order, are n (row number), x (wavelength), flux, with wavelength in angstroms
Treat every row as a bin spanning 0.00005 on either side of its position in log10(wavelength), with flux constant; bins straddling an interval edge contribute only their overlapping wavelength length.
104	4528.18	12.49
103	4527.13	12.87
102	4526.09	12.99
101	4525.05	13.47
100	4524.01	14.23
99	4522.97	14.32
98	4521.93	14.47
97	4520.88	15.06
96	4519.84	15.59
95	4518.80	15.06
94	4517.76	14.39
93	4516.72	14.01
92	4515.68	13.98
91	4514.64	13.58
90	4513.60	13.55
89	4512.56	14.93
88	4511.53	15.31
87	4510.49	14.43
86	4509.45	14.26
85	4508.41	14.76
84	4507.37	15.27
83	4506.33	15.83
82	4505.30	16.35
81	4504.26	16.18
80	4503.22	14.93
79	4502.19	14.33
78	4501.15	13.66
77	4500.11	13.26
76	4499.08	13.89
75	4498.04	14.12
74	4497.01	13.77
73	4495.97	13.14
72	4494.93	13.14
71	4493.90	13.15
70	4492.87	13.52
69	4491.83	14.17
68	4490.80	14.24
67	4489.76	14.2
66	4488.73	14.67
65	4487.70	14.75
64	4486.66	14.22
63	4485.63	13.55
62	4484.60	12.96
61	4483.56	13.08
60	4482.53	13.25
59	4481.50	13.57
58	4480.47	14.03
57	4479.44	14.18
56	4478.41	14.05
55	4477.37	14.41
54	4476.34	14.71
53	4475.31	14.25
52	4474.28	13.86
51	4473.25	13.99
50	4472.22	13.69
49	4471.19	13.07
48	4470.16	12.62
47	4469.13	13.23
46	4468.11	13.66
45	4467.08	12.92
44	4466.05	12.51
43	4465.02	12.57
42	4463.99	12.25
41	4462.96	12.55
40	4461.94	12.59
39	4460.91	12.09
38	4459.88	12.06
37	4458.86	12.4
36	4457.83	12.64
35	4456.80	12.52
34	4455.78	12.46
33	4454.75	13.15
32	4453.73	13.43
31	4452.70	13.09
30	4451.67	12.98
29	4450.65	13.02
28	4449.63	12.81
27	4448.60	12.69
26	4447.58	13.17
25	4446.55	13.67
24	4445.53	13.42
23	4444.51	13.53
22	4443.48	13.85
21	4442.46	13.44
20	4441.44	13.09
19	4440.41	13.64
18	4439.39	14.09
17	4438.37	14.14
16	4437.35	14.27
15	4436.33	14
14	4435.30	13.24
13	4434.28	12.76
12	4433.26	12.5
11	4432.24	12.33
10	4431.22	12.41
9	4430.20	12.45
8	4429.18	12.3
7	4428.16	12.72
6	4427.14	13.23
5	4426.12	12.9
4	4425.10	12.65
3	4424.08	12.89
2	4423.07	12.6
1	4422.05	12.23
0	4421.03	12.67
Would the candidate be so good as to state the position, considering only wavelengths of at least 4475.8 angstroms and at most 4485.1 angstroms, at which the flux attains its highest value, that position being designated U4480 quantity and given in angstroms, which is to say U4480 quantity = 4476.34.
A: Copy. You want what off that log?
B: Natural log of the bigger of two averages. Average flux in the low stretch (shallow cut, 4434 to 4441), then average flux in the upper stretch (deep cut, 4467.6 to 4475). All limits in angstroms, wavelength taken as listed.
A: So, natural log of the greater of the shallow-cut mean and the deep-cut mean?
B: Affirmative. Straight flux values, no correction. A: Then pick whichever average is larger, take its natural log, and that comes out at 2.62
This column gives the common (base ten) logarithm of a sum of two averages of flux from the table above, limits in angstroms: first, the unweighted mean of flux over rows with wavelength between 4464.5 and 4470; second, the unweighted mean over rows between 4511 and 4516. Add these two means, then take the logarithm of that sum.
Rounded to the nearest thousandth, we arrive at 1.435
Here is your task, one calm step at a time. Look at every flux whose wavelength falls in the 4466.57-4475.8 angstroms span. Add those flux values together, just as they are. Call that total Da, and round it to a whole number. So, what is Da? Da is 121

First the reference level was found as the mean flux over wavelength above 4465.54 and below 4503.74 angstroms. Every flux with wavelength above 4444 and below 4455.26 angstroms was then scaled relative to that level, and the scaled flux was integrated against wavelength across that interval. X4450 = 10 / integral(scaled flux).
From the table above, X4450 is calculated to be 0.926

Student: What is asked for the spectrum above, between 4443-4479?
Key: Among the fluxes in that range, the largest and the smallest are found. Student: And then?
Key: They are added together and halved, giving 13.4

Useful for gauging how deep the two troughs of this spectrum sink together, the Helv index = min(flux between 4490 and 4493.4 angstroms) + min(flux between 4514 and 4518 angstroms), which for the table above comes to 27.1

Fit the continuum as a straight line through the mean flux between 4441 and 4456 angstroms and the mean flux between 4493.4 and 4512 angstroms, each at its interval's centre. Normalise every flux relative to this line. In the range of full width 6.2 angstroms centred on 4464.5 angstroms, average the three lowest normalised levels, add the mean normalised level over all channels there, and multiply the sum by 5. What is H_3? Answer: 9.2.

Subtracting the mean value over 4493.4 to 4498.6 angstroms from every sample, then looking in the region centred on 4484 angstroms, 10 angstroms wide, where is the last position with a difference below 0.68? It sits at 4485.63 angstroms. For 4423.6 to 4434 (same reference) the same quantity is 4433.26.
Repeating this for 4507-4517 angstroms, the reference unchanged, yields 4516.72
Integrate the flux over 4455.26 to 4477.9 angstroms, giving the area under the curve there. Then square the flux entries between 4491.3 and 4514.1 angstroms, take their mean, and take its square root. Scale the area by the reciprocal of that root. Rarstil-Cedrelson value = 20.5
